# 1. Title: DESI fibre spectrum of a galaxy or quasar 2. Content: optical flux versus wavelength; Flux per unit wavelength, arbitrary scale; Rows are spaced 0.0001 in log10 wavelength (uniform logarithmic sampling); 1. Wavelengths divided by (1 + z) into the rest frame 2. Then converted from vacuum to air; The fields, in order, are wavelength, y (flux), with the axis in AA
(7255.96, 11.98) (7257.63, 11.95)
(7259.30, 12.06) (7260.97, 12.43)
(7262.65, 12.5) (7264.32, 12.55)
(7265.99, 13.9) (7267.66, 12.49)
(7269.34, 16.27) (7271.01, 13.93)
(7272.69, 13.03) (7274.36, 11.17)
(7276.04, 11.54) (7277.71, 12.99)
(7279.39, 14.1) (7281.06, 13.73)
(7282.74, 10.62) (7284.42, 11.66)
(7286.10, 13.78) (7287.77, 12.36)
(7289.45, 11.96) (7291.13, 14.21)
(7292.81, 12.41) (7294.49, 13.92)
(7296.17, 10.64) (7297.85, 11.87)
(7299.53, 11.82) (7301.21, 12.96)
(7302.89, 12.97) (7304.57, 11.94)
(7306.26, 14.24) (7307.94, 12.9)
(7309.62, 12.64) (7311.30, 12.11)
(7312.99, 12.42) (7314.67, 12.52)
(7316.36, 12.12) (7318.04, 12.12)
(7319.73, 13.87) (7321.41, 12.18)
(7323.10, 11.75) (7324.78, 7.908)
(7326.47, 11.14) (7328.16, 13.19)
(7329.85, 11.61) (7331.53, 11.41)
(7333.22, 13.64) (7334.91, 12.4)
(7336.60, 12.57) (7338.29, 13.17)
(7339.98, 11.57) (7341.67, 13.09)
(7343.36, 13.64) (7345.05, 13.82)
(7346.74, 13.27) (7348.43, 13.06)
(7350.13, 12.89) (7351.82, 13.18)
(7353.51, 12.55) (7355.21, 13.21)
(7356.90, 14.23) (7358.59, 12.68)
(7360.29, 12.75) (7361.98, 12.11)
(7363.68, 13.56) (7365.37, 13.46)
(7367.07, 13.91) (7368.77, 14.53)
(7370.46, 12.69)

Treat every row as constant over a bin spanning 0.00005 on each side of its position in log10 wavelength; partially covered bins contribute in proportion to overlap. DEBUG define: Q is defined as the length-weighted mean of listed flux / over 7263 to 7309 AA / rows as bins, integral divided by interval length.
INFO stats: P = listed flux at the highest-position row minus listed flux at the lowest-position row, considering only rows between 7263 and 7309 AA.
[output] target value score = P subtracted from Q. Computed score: 12.5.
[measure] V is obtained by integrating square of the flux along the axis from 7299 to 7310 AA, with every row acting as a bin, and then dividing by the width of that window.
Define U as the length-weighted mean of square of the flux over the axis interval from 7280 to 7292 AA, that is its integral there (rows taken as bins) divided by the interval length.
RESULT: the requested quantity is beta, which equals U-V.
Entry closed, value -3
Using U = 161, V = 165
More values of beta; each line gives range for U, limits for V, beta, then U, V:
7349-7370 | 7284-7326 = 21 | 176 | 155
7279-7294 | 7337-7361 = -7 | 164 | 171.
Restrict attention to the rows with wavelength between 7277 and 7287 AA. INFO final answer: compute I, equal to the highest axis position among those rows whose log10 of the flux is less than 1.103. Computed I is 7284.42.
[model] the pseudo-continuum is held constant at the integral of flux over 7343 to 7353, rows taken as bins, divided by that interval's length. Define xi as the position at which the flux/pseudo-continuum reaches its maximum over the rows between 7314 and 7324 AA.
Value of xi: 7319.73 AA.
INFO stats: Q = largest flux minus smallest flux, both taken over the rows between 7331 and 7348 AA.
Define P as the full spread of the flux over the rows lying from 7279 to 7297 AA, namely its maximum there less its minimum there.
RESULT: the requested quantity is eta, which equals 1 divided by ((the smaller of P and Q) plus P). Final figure 0.17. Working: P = 4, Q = 2.4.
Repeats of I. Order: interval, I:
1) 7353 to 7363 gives 7361.98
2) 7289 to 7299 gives 7297.85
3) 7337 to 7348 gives 7339.98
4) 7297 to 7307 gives 7304.57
